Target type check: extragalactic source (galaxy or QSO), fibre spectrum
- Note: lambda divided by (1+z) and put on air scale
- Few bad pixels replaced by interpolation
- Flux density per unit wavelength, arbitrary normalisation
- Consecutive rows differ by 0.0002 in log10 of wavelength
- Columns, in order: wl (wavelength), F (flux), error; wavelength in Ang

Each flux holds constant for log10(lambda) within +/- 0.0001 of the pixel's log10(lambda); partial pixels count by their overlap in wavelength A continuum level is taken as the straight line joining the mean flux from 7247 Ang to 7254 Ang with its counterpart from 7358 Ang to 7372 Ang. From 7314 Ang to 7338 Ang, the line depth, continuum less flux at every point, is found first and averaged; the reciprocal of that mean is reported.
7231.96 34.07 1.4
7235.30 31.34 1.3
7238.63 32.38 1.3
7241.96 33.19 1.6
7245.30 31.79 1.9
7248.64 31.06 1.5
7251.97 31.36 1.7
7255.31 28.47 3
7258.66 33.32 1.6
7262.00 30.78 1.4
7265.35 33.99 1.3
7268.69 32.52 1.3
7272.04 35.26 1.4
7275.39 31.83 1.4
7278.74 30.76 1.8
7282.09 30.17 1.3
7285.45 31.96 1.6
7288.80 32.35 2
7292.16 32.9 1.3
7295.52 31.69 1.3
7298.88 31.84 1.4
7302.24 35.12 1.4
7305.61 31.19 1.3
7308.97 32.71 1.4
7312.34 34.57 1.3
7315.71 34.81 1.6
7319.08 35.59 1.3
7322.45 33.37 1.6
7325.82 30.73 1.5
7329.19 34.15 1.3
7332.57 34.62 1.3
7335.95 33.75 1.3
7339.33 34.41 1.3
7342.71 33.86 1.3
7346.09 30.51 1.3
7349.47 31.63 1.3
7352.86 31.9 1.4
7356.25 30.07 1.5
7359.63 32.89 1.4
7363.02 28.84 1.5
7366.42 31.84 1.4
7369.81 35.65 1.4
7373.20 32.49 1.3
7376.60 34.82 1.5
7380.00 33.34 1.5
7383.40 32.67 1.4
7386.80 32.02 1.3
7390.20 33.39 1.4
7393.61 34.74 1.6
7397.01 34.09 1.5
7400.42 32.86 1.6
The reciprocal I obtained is -0.5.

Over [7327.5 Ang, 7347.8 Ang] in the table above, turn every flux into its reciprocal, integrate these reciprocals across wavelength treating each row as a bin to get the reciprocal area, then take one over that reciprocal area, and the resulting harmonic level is 1.65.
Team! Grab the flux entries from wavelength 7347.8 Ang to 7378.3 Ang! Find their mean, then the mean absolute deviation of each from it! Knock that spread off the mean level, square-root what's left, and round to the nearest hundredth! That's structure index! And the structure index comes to 5.54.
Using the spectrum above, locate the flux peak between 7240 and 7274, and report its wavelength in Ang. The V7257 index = 7272.04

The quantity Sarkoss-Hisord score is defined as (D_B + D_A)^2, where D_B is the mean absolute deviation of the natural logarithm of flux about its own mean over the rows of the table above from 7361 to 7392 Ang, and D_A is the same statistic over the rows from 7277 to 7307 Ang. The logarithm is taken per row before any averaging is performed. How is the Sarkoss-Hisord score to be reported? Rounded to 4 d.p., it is 0.0051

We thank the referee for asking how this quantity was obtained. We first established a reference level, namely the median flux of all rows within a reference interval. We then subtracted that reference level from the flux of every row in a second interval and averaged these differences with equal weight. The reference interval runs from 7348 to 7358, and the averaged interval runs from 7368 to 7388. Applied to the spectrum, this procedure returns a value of 1.9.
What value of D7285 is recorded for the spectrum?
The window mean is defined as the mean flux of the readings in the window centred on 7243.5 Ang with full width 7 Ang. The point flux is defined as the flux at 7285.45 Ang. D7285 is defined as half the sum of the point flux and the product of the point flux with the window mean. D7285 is 535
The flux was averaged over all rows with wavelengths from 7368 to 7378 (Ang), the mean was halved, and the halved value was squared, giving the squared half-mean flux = 294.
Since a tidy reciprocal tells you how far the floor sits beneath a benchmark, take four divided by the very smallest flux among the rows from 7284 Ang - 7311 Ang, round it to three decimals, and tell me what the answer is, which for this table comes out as 0.128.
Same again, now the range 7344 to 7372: 0.139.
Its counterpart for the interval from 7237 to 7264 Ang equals 0.140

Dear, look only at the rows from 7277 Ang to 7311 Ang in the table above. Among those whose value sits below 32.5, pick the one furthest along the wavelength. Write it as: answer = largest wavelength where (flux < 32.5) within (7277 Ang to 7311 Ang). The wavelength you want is 7305.61 Ang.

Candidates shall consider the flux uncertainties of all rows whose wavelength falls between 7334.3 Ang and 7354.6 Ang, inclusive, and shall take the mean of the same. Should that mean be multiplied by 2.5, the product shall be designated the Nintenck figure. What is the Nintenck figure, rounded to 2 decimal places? 3.29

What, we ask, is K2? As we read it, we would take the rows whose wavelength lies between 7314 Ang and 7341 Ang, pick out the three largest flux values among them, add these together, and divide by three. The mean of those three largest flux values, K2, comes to 35.0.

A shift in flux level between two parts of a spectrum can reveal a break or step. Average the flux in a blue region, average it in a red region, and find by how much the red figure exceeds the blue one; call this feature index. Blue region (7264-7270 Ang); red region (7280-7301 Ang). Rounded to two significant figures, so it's -1.4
